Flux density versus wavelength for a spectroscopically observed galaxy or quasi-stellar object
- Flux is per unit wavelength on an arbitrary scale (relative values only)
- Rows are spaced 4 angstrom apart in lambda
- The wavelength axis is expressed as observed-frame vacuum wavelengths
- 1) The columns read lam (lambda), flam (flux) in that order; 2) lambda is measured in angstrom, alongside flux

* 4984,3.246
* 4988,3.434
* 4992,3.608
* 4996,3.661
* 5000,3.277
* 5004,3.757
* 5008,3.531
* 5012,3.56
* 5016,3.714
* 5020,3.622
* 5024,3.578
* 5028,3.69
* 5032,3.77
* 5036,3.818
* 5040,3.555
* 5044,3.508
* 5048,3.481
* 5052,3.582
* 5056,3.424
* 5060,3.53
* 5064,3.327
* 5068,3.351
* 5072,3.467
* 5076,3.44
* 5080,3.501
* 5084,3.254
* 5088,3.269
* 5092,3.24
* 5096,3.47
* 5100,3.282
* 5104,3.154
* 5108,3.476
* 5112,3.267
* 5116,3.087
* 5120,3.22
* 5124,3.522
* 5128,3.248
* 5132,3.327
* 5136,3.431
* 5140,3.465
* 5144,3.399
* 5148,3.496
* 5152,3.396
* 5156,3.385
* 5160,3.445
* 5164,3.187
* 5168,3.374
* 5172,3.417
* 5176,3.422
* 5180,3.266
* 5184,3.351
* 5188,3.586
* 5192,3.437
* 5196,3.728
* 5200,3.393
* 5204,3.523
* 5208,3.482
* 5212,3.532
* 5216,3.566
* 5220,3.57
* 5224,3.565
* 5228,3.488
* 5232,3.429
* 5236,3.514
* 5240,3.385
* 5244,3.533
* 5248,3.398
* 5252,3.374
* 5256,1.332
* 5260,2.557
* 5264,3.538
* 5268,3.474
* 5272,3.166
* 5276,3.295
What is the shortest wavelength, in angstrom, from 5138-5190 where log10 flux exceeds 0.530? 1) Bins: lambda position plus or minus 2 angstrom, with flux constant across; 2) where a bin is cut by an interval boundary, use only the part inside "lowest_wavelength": 5140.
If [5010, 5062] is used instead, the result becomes 5012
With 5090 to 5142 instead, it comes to 5096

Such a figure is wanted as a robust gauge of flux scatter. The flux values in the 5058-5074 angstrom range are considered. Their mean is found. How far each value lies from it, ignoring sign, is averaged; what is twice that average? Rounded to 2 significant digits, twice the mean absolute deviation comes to 0.16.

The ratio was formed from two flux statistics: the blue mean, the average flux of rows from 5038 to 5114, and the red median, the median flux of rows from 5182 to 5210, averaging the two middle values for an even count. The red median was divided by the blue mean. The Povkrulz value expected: 1.02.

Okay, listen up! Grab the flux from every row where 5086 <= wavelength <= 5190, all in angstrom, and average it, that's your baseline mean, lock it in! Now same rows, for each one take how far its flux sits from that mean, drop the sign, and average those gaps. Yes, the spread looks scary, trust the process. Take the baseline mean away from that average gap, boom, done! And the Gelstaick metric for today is -3.25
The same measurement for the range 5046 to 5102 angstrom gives -3.30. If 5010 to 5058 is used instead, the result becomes -3.51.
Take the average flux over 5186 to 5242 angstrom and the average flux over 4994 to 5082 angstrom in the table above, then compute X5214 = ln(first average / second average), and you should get -0.01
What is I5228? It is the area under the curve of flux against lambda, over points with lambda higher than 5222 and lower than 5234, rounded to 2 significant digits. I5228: 42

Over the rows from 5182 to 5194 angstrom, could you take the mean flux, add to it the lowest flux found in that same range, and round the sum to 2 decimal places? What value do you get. 6.81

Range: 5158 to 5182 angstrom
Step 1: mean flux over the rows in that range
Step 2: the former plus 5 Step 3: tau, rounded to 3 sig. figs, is 8.35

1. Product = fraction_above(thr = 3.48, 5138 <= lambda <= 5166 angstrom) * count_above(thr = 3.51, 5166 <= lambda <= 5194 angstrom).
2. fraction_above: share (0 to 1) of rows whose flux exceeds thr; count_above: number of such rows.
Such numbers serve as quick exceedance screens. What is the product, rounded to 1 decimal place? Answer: 0.1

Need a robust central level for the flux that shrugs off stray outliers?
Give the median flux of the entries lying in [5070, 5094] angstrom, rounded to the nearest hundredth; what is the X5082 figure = 3.35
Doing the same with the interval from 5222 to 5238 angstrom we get 3.50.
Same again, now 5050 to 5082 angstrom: 3.45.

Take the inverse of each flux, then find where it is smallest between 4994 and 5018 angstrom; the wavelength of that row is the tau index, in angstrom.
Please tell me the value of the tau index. 5004 angstrom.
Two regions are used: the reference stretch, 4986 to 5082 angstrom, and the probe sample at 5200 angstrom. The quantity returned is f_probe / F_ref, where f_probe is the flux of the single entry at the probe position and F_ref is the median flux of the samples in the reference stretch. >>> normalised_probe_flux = 0.958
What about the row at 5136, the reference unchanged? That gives 0.968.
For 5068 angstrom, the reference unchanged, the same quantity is 0.946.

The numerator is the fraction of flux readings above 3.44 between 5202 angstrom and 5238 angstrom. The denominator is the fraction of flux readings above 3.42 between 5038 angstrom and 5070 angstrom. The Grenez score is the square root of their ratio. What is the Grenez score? 1.09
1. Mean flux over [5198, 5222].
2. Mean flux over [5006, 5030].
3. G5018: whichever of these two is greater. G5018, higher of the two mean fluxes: 3.62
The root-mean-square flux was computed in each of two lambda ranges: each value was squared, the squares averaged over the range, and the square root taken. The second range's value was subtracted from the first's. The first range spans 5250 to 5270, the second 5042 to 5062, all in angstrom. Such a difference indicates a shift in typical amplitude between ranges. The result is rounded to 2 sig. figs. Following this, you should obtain -0.53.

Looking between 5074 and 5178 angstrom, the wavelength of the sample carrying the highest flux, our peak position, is 5124 angstrom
